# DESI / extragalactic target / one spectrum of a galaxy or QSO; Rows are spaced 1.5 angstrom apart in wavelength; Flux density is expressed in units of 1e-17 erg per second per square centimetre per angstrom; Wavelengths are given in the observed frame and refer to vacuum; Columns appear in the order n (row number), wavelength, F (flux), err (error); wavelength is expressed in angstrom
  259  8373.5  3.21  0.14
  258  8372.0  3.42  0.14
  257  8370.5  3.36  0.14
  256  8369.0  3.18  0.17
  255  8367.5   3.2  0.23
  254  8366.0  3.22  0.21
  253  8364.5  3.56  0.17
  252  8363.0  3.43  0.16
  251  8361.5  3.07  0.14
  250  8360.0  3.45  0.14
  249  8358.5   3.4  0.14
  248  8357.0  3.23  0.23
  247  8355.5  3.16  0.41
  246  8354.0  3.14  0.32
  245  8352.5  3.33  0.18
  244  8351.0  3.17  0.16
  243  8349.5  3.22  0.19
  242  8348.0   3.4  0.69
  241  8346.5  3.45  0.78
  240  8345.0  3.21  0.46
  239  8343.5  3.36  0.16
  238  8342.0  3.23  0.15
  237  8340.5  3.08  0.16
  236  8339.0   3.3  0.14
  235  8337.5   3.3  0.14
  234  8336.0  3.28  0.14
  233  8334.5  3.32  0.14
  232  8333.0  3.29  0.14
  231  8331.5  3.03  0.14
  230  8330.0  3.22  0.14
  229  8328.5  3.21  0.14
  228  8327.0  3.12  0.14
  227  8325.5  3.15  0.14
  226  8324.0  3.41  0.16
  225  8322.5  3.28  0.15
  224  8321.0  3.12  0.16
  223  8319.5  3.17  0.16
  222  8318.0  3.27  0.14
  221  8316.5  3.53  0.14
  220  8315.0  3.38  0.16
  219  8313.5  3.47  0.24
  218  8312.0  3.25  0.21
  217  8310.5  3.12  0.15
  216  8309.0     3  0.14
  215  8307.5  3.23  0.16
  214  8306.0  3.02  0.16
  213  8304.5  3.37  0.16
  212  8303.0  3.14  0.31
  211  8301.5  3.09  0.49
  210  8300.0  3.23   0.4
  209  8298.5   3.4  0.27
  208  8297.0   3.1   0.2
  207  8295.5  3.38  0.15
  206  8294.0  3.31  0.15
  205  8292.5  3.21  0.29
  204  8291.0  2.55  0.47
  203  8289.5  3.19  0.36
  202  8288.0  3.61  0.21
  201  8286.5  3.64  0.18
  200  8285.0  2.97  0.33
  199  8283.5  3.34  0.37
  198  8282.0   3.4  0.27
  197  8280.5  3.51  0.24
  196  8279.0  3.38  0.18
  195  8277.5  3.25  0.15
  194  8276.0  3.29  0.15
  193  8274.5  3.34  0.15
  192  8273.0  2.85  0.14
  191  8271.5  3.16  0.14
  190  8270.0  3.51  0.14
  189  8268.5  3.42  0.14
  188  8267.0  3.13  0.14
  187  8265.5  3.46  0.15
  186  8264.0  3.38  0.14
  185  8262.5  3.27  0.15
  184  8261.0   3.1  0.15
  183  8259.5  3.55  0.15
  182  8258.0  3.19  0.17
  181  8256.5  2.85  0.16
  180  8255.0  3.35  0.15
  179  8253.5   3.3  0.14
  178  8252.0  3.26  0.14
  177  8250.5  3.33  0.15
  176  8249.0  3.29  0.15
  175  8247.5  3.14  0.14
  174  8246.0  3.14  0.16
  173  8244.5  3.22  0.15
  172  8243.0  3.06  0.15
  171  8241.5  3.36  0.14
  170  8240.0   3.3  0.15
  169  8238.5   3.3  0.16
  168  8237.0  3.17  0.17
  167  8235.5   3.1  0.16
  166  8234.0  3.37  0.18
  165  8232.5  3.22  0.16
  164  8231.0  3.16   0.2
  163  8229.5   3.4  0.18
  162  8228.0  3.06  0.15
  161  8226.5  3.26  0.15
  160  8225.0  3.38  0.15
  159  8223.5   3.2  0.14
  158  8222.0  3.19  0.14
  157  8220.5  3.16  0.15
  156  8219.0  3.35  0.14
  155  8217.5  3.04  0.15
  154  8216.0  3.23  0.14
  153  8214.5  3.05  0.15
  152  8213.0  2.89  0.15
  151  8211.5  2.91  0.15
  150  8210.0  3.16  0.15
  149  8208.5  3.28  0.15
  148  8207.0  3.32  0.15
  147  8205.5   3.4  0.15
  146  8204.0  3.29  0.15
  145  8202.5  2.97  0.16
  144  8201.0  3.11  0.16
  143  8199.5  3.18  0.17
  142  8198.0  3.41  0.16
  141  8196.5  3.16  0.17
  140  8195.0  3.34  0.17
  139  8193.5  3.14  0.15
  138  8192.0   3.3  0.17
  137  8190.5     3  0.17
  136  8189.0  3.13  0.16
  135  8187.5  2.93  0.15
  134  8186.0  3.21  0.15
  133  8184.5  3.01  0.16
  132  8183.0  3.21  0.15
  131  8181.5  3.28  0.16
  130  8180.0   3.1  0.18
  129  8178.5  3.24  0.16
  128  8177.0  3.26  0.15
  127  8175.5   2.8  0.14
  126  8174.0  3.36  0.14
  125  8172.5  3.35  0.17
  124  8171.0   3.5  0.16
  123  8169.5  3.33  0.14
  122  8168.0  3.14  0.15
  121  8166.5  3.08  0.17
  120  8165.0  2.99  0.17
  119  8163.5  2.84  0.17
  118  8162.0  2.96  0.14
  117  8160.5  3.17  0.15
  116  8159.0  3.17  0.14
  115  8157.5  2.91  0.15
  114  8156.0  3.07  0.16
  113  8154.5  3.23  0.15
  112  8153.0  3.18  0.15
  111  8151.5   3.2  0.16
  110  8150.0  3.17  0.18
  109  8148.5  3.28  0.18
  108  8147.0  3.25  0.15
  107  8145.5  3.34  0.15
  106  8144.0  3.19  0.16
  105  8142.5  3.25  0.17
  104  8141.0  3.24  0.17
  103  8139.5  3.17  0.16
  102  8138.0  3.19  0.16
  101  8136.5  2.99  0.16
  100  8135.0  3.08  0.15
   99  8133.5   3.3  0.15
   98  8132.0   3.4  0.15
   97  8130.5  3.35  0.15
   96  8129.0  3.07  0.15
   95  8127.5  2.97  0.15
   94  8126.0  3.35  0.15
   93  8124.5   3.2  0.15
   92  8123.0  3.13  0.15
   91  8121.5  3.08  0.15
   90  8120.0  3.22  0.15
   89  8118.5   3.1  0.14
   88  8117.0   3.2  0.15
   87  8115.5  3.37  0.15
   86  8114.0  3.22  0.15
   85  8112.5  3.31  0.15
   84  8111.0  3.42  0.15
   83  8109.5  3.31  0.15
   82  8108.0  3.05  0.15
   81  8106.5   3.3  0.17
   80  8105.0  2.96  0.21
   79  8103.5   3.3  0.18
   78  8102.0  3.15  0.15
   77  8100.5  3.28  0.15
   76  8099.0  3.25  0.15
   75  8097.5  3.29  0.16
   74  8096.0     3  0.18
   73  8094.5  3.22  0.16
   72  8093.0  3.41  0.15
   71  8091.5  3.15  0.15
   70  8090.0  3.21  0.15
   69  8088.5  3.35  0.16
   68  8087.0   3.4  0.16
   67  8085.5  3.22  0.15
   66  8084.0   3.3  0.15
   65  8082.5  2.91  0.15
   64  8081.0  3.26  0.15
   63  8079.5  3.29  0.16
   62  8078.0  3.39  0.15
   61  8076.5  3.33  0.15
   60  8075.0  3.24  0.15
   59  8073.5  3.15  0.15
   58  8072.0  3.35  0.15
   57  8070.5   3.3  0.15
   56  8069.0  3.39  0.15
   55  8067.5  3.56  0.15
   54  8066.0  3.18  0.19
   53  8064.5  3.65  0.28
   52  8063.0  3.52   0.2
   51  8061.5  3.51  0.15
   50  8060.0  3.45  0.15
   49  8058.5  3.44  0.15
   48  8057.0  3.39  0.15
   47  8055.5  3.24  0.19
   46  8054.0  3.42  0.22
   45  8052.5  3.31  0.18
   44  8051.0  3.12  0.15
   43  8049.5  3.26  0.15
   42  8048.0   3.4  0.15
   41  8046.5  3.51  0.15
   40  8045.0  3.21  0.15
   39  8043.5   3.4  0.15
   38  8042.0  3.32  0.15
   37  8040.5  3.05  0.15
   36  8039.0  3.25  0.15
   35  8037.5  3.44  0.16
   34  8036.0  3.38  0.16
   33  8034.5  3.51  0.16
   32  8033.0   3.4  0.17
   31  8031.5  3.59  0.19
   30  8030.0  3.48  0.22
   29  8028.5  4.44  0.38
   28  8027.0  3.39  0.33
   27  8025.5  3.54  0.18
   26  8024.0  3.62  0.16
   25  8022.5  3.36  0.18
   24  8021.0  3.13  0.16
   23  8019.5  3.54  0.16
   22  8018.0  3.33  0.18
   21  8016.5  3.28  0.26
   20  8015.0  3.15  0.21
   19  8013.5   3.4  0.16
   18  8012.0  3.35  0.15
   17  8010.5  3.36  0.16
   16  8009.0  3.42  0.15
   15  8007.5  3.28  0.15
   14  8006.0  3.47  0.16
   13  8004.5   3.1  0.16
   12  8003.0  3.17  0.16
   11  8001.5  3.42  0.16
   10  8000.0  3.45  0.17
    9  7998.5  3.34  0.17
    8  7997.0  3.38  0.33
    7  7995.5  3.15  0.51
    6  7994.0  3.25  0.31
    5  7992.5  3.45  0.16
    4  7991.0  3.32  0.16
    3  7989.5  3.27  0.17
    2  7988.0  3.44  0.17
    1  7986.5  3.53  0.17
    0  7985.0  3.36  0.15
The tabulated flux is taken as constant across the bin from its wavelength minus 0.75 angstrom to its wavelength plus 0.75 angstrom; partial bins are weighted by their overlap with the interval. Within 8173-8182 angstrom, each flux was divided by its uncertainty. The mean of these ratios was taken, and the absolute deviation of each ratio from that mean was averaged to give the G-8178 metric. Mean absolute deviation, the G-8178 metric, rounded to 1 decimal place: 1.5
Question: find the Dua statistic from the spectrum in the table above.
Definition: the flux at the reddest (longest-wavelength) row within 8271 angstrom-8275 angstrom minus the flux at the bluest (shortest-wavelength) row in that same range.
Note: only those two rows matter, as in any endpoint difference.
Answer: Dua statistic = 0.18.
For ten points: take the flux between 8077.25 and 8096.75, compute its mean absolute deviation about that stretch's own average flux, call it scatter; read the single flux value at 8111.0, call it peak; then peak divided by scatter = 31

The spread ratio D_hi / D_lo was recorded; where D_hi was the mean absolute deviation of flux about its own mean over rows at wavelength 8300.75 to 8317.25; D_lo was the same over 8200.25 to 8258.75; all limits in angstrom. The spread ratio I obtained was 1.3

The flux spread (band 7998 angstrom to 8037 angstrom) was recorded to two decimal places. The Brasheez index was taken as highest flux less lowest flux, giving 1.34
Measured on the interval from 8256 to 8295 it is 1.09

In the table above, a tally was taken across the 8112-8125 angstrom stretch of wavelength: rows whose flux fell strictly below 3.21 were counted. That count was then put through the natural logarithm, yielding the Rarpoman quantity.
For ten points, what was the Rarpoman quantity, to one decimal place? 1.6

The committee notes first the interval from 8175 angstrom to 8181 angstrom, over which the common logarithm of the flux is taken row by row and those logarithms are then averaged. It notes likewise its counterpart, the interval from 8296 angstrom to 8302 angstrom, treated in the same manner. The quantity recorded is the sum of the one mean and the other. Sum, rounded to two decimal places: 1.00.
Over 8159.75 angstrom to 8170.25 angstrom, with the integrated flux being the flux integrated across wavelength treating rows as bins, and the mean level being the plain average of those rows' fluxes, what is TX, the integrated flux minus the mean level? 29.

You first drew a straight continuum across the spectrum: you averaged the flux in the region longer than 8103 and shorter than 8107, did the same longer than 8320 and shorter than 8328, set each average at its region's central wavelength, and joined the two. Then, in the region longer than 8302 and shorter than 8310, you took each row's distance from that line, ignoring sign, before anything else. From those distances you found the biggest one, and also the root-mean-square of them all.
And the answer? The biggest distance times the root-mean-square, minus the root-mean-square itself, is -0.118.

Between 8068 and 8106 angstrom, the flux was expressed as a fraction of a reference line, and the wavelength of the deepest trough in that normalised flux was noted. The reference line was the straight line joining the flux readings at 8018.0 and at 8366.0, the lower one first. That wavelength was 8082.5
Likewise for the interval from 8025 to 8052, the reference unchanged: 8040.5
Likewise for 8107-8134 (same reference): 8127.5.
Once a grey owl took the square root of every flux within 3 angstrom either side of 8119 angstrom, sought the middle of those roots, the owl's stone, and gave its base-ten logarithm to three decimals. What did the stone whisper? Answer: 0.249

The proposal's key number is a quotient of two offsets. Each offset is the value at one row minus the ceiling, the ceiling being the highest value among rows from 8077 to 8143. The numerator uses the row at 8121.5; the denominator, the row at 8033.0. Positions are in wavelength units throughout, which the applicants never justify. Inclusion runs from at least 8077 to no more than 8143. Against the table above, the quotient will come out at 17.0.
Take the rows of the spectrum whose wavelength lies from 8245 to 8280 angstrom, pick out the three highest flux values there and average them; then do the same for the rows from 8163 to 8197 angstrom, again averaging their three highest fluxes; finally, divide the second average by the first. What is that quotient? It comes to 0.97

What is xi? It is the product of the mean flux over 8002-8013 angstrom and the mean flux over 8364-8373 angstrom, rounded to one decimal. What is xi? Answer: 11.0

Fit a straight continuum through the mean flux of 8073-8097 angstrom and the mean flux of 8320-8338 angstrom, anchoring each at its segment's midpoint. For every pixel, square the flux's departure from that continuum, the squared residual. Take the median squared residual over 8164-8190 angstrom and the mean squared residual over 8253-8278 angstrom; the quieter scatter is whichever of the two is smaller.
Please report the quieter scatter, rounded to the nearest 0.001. 0.013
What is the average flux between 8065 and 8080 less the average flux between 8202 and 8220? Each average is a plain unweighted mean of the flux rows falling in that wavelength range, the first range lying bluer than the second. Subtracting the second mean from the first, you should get 0.16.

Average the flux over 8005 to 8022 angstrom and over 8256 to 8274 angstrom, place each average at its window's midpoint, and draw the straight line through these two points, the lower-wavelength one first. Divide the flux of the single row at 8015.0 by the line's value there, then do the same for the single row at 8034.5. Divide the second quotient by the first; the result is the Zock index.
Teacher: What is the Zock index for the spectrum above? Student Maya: 1.12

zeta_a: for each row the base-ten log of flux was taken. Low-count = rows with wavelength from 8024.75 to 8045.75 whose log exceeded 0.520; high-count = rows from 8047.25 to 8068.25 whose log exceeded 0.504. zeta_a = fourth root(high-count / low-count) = 1.02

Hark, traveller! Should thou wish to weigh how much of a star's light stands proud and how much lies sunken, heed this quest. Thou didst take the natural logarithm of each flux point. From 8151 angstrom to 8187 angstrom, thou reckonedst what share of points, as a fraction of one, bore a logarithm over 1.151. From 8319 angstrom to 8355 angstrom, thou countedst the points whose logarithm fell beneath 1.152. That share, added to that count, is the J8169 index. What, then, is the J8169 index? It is 6.58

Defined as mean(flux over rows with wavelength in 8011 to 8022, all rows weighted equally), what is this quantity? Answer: 3.31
